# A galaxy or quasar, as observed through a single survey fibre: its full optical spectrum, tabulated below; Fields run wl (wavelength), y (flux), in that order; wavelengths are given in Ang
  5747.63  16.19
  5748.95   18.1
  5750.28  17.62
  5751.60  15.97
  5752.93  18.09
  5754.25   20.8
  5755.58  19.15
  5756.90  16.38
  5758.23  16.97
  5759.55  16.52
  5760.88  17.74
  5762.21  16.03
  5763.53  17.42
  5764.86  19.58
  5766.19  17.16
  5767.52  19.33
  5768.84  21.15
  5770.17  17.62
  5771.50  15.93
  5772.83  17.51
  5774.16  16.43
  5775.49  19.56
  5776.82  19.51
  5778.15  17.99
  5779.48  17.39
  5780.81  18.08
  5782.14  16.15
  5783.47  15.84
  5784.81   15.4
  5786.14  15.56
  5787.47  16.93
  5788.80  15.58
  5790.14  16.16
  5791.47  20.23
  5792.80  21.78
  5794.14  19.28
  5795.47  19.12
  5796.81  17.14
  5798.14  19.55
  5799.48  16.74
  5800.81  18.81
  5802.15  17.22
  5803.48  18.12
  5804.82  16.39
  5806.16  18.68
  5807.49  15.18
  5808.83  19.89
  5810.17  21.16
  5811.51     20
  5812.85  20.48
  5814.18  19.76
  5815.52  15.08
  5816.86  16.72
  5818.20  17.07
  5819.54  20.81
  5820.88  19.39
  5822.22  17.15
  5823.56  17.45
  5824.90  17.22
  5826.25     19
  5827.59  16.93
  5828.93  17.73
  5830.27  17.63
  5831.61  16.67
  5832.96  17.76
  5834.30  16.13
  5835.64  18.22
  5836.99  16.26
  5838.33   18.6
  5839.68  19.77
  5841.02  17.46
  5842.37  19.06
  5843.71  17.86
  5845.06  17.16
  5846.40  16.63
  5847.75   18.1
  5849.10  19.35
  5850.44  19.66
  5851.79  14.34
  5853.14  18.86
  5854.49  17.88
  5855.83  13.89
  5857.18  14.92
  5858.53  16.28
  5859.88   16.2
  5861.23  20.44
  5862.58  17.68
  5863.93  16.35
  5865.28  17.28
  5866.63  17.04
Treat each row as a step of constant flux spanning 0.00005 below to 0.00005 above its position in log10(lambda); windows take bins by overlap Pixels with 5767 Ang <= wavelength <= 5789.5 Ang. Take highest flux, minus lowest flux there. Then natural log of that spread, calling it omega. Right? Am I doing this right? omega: 1.75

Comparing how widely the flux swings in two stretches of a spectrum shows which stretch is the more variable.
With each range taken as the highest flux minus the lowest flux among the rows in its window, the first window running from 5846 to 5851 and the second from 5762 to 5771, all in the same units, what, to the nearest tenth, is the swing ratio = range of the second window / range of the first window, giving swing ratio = 1.7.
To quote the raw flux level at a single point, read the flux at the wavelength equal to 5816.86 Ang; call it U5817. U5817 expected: 16.72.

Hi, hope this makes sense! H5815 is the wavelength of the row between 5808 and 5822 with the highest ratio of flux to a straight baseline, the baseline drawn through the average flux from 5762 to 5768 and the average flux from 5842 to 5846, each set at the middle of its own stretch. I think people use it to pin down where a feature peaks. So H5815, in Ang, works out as 5810.17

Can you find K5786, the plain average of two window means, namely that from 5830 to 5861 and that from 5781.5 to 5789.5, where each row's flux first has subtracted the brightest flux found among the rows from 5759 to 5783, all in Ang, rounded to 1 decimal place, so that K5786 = -4.5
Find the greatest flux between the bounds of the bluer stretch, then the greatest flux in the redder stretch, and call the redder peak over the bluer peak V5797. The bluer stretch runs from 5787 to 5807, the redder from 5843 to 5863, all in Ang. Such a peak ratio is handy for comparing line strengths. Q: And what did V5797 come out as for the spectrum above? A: 0.94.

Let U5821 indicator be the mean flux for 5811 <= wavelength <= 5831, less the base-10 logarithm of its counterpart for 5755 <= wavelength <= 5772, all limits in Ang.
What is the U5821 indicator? 16.9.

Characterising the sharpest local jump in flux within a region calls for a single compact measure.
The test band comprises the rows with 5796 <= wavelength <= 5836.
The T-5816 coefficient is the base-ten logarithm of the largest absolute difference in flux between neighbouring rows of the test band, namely 0.67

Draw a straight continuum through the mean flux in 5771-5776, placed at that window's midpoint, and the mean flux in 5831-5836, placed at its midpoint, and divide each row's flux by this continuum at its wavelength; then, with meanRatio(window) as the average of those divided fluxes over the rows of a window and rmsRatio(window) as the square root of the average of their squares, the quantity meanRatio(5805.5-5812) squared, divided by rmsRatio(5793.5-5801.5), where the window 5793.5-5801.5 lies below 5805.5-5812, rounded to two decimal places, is 1.13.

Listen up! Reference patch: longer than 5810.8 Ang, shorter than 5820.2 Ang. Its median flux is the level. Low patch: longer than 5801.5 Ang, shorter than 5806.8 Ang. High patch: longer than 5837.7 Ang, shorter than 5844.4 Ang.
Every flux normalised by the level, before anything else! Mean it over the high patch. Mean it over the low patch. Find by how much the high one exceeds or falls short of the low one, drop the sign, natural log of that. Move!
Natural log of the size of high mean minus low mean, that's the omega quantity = -3.0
